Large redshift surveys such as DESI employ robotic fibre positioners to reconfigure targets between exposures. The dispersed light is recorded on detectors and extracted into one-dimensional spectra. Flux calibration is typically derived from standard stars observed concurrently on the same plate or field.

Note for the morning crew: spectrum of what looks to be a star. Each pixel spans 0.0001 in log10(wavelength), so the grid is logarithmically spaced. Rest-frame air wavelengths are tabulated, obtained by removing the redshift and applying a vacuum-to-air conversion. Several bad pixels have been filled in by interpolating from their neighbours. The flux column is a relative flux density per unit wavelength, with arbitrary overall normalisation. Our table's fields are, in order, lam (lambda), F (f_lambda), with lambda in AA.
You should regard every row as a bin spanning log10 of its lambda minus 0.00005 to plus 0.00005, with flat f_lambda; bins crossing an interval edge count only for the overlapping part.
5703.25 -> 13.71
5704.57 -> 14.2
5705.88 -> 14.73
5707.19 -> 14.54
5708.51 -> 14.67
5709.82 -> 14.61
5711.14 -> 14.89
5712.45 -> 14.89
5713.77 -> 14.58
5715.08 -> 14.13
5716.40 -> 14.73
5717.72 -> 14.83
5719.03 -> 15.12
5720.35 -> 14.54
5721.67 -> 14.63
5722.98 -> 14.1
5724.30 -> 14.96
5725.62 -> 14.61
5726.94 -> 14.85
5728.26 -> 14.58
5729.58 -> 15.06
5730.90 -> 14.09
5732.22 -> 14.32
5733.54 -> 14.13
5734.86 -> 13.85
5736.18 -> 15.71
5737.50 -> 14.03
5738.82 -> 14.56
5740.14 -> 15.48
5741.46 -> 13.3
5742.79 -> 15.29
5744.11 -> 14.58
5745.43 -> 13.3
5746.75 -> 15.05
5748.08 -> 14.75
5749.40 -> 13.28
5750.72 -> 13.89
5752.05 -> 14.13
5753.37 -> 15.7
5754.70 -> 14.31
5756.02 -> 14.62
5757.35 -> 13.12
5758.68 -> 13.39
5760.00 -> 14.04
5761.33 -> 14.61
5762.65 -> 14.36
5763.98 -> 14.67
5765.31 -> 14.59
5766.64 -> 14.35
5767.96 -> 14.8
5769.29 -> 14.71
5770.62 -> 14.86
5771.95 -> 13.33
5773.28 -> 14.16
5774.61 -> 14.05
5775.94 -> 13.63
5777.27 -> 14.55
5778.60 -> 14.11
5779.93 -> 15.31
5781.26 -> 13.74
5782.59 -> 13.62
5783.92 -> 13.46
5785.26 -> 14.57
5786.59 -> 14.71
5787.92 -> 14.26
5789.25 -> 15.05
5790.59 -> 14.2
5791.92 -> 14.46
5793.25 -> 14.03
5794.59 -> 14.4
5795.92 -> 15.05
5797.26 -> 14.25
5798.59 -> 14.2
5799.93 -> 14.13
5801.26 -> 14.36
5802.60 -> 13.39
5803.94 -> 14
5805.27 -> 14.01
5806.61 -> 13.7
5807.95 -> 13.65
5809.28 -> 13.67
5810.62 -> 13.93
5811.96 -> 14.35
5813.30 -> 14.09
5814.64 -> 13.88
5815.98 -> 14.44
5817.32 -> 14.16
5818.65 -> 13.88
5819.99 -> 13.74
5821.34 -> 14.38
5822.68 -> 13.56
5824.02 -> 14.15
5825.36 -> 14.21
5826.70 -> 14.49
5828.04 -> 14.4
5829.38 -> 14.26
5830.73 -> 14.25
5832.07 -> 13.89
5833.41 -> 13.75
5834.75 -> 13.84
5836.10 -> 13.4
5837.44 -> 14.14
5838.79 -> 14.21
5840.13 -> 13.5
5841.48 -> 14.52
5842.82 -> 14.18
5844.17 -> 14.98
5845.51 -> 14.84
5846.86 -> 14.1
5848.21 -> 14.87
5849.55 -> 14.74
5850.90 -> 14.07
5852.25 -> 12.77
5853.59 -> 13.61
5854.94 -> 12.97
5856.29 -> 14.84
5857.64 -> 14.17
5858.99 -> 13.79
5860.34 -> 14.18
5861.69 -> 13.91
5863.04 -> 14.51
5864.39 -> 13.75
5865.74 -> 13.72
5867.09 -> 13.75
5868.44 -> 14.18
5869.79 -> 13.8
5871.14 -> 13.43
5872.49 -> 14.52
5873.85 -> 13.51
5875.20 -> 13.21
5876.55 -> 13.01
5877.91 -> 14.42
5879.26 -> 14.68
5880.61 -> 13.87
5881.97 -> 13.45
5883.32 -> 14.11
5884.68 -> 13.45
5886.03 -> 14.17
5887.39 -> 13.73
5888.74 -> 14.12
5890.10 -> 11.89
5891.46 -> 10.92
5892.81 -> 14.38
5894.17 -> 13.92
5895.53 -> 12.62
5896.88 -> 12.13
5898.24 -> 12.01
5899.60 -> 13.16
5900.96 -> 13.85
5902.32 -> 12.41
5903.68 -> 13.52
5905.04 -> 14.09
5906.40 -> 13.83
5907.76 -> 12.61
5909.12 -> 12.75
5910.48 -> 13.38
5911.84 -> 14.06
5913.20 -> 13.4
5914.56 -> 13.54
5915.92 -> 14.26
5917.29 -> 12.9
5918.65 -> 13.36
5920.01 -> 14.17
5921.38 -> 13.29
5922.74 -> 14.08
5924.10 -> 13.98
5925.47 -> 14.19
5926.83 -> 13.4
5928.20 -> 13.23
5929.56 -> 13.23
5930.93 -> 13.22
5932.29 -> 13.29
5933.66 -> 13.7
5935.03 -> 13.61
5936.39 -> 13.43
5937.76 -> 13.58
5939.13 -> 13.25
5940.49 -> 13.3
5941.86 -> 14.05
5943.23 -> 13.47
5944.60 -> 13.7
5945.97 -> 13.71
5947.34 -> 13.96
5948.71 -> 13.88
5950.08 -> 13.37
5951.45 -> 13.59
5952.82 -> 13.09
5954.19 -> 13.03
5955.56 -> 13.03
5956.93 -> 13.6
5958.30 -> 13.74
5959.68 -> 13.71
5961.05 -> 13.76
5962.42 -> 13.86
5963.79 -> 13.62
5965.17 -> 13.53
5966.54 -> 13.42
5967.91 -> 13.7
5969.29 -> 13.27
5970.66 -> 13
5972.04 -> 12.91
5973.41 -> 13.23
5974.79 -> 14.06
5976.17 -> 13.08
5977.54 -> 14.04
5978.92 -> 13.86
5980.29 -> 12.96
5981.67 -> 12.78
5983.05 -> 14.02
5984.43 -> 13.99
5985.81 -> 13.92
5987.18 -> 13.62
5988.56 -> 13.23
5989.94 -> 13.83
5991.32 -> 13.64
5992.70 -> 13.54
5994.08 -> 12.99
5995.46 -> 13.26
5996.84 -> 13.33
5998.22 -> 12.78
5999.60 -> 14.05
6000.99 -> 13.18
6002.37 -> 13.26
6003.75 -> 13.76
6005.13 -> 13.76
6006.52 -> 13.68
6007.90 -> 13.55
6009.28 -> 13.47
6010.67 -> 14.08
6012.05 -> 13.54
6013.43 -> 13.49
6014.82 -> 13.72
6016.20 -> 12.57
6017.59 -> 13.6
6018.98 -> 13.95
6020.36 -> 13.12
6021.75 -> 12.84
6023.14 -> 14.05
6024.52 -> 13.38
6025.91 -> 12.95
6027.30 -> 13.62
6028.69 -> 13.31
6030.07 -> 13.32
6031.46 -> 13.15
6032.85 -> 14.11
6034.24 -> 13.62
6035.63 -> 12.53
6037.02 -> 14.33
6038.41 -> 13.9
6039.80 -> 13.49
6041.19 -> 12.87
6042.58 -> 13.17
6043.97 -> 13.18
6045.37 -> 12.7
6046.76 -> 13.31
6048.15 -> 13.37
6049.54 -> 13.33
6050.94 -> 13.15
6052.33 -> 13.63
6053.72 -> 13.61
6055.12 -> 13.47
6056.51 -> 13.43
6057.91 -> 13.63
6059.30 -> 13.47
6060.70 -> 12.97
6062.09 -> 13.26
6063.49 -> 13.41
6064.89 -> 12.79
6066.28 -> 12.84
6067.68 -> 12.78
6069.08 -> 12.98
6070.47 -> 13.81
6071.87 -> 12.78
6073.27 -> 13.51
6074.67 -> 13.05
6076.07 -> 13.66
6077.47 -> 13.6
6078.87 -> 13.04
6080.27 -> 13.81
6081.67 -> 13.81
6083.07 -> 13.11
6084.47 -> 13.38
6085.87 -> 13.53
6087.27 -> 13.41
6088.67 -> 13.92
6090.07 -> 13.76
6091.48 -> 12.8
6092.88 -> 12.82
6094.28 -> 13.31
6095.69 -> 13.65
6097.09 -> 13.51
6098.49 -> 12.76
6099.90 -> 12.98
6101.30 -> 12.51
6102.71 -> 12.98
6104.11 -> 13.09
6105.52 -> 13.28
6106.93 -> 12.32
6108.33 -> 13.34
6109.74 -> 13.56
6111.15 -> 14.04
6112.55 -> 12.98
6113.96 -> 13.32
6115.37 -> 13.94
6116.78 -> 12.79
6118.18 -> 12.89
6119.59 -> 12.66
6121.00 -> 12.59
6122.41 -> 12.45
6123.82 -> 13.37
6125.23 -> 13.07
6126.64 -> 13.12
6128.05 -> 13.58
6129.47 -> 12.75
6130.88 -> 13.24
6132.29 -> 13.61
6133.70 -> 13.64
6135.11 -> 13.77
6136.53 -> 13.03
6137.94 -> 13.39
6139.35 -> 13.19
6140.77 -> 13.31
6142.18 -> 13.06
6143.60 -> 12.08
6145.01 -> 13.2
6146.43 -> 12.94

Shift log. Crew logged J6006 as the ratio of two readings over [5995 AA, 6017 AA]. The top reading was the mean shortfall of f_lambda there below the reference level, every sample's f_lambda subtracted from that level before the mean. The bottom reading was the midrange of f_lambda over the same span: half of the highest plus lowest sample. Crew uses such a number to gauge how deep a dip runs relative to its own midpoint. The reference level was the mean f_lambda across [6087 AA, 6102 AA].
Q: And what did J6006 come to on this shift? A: -0.019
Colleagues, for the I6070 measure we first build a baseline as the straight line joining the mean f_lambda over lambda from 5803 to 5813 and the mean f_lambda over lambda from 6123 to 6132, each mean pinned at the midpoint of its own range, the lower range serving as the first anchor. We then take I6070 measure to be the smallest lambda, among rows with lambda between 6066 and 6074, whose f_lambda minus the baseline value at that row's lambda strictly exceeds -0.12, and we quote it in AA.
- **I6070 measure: 6070.47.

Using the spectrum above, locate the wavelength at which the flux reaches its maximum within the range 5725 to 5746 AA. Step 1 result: 5736.18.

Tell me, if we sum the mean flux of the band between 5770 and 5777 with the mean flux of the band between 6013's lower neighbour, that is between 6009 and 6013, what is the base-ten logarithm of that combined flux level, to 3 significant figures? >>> 1.44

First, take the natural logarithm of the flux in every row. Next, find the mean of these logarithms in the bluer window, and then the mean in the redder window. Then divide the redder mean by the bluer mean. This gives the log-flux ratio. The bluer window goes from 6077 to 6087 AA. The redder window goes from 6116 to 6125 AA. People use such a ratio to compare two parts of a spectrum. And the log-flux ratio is 0.98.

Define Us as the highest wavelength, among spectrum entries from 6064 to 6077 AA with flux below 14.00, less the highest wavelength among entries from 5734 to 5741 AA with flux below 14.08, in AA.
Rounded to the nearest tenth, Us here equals 338.6 AA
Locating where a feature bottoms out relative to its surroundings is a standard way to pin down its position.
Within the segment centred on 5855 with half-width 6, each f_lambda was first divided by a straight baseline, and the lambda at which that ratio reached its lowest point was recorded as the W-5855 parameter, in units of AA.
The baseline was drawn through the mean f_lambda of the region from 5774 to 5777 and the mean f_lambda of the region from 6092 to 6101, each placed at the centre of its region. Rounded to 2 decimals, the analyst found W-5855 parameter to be 5852.25 AA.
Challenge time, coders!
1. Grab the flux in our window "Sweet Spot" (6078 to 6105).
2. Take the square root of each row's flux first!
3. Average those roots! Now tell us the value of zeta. 3.64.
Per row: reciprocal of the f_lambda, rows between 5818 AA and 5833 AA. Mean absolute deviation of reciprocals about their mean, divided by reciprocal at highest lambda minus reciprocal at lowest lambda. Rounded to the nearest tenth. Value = -24.4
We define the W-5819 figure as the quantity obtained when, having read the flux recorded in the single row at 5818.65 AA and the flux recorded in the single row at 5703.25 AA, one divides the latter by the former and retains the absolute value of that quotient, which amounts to 0.988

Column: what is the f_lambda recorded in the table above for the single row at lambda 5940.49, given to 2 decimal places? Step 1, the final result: 13.30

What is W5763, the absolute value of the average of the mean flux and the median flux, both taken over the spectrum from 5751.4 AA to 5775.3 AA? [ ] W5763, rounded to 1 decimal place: 14.3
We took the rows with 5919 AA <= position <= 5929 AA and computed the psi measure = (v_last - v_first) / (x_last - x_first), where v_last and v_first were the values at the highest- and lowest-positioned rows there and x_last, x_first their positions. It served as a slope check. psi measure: -0.11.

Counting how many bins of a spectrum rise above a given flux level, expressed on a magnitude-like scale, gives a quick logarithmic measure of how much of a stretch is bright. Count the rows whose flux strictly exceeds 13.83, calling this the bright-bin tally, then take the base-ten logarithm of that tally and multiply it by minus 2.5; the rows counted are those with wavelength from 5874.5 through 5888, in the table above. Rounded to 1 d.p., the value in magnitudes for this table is -1.7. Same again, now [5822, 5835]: -2.3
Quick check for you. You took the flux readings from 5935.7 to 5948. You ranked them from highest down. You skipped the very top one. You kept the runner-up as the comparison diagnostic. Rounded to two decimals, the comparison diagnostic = 13.96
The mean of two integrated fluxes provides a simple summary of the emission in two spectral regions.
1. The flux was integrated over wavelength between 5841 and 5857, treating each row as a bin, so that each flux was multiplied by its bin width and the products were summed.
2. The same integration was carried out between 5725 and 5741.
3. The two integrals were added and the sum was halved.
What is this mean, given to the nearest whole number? 230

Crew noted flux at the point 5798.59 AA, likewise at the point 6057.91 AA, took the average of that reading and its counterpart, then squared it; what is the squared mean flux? 194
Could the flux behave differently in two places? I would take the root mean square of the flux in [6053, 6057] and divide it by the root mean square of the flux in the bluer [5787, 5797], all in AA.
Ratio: 0.93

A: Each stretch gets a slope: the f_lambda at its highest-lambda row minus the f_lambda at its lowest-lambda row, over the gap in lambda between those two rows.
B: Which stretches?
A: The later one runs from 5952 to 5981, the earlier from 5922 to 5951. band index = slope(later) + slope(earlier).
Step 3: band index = -0.03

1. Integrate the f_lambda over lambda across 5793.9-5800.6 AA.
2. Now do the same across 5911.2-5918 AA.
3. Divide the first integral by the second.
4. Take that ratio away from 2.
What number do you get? 0.96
